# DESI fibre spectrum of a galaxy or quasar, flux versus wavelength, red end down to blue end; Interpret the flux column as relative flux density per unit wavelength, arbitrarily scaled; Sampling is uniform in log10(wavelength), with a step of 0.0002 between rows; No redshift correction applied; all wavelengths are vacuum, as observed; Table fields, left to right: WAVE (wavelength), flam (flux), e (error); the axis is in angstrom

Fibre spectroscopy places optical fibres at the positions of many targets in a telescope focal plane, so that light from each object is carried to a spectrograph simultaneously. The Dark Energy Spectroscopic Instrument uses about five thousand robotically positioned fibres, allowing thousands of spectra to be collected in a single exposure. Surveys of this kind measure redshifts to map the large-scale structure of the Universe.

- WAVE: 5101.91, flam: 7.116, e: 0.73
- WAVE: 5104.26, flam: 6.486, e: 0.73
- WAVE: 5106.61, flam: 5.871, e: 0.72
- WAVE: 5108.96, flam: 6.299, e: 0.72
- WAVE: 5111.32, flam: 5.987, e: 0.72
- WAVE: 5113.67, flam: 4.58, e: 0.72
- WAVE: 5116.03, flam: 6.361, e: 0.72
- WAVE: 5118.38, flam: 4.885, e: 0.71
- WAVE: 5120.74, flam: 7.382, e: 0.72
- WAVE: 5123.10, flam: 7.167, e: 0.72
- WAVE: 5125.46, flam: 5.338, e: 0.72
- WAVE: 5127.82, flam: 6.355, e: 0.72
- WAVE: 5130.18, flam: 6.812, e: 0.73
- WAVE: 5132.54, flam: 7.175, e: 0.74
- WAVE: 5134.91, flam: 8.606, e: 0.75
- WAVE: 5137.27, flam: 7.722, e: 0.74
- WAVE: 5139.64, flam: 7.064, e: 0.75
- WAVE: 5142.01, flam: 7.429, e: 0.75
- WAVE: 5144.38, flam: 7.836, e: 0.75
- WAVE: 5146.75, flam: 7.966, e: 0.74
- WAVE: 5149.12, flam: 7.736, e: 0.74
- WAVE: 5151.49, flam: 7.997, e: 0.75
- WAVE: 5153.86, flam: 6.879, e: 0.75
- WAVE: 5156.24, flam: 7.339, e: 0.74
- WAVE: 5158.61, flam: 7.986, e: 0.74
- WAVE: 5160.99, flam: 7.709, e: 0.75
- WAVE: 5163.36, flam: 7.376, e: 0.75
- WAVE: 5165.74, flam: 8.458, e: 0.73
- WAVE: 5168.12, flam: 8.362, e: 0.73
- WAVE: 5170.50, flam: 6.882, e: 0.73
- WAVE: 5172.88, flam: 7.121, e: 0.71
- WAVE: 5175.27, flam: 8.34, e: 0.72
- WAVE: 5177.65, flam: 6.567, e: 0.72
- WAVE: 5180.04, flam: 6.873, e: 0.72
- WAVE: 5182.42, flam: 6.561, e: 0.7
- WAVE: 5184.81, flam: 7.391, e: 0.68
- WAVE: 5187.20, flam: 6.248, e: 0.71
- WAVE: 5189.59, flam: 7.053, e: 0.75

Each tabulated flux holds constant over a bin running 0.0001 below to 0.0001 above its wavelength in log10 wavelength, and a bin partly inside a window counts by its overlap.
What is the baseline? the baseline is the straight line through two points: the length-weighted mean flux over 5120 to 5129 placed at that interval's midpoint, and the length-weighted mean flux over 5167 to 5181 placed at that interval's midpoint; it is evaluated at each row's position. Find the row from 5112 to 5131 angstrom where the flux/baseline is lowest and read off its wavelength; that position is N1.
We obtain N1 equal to 5113.67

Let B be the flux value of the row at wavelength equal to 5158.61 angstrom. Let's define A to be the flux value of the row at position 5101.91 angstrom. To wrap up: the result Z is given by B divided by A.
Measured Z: 1.12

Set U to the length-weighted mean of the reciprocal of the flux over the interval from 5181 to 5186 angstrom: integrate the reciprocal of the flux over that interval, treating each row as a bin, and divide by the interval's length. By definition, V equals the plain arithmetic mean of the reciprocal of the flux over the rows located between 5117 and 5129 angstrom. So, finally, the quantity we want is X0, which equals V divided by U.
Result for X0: 1.14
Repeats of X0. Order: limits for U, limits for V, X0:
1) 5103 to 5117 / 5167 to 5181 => 0.80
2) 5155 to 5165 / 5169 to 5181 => 1.07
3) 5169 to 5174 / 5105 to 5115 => 1.26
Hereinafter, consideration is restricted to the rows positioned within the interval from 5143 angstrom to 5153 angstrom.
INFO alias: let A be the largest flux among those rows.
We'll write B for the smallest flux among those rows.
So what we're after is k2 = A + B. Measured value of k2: 15.7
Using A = 7.997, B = 7.736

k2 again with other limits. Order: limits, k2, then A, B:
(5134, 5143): 15.7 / 8.606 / 7.064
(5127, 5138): 15.0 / 8.606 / 6.355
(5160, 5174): 15.3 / 8.458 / 6.882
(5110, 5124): 12.0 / 7.382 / 4.58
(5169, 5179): 14.9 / 8.34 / 6.567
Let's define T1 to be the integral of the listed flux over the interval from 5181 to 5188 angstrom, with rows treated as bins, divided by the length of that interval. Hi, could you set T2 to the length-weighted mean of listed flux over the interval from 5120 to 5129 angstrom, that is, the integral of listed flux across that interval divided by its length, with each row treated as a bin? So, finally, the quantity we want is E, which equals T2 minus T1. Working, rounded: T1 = 6.8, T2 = 6.5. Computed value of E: -0.2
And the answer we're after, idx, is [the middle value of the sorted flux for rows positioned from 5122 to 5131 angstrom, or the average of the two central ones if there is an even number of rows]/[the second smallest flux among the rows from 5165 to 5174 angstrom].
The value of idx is 0.92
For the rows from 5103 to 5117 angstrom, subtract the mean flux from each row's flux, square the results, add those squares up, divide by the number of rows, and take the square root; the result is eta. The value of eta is 0.64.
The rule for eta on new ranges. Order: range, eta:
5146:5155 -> 0.45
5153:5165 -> 0.37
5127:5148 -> 0.64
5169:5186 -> 0.57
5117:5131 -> 0.92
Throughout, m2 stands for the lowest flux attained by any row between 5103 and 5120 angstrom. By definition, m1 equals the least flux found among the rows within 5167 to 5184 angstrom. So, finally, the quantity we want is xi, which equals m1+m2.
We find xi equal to 11.1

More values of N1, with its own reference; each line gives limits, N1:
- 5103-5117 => 5113.67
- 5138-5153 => 5139.64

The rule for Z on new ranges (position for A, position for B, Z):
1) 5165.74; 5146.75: 0.94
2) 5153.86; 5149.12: 1.12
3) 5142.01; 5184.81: 0.99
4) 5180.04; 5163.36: 1.07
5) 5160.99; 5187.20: 0.81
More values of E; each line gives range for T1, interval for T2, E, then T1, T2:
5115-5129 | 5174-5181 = 1.0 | 6.2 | 7.3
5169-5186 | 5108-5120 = -1.5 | 7.1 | 5.7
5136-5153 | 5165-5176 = 0.1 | 7.7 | 7.8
